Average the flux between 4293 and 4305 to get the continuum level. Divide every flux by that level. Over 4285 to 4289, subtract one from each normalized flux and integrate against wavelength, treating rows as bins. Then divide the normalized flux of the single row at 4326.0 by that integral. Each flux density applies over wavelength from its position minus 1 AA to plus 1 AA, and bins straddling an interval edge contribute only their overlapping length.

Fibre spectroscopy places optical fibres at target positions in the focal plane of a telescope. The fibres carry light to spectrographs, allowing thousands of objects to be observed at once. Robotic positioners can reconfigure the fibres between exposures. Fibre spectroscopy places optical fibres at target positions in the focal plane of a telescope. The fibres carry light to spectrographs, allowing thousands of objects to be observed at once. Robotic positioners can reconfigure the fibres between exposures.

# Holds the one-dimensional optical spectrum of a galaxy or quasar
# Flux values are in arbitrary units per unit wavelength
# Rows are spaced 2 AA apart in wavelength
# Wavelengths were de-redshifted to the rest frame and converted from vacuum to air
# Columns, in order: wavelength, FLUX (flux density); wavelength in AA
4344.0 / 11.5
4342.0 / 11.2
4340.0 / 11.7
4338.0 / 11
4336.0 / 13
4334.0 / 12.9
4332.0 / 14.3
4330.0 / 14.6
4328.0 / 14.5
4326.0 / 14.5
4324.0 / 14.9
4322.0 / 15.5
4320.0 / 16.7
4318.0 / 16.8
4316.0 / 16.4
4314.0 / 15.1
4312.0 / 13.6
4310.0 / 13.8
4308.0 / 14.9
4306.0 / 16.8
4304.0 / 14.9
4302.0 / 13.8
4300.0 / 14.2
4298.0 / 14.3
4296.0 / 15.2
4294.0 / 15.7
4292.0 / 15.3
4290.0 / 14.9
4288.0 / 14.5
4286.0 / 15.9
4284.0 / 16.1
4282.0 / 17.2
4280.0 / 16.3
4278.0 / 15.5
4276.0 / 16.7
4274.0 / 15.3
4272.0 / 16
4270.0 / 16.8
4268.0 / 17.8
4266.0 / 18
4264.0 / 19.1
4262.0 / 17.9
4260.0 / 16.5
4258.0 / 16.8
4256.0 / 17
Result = 7.0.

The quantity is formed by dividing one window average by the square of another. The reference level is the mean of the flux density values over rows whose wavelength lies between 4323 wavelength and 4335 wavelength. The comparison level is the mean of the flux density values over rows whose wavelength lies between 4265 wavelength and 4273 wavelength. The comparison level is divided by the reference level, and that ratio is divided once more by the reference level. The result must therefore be 0.084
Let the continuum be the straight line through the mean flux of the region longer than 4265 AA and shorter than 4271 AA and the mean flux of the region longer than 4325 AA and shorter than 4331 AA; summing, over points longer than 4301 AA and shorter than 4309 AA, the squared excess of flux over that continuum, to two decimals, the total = 6.59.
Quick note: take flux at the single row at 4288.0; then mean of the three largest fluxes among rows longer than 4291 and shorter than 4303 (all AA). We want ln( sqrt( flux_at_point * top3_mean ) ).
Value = 2.70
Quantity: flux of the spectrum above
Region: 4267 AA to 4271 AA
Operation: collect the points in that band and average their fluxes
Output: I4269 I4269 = 17.3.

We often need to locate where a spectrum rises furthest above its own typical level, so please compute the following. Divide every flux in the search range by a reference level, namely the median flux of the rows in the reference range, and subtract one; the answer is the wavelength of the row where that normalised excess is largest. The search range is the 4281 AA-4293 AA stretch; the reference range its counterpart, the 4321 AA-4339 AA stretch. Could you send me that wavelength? 4282.0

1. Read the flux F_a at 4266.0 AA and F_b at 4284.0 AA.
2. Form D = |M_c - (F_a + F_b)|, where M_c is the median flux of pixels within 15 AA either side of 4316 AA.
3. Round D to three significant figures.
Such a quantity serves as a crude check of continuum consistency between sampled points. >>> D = 19.2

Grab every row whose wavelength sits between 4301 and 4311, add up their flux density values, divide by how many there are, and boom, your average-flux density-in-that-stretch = 14.8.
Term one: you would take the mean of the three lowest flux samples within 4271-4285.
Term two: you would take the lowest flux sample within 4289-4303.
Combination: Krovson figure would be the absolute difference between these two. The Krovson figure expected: 1.8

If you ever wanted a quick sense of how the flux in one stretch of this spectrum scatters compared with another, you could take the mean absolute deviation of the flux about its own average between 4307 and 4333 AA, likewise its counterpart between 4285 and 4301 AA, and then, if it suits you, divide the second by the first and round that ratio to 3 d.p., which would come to 0.648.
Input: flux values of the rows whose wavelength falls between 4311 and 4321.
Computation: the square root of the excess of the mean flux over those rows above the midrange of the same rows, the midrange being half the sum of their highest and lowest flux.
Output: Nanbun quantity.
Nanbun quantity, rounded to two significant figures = 0.72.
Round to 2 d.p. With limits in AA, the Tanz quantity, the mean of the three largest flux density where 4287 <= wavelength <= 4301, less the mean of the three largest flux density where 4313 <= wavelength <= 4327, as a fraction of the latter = -0.07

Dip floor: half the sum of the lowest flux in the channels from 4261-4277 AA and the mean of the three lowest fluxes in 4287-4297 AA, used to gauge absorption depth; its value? 15.1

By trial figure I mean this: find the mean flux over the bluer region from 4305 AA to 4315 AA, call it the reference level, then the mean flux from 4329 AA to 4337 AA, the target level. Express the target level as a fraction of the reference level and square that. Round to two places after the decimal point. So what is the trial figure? 0.85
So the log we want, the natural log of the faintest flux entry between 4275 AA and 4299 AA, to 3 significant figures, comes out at 2.66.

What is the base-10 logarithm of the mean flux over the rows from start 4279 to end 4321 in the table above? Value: 1.19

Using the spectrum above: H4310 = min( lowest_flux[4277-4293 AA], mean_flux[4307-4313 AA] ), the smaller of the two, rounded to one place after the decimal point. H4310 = 14.1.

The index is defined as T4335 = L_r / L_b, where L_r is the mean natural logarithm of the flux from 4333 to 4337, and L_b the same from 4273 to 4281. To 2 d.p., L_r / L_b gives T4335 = 0.92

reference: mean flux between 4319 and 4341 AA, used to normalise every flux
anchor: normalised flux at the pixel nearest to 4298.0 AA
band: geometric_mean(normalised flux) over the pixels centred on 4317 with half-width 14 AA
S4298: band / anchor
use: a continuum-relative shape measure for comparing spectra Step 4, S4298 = 1.06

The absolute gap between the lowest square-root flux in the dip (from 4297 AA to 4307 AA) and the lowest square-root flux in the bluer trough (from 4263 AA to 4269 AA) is 0.50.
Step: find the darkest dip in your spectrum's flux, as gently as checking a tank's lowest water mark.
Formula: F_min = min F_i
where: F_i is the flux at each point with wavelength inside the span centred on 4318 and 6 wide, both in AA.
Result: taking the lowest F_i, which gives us 16.4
